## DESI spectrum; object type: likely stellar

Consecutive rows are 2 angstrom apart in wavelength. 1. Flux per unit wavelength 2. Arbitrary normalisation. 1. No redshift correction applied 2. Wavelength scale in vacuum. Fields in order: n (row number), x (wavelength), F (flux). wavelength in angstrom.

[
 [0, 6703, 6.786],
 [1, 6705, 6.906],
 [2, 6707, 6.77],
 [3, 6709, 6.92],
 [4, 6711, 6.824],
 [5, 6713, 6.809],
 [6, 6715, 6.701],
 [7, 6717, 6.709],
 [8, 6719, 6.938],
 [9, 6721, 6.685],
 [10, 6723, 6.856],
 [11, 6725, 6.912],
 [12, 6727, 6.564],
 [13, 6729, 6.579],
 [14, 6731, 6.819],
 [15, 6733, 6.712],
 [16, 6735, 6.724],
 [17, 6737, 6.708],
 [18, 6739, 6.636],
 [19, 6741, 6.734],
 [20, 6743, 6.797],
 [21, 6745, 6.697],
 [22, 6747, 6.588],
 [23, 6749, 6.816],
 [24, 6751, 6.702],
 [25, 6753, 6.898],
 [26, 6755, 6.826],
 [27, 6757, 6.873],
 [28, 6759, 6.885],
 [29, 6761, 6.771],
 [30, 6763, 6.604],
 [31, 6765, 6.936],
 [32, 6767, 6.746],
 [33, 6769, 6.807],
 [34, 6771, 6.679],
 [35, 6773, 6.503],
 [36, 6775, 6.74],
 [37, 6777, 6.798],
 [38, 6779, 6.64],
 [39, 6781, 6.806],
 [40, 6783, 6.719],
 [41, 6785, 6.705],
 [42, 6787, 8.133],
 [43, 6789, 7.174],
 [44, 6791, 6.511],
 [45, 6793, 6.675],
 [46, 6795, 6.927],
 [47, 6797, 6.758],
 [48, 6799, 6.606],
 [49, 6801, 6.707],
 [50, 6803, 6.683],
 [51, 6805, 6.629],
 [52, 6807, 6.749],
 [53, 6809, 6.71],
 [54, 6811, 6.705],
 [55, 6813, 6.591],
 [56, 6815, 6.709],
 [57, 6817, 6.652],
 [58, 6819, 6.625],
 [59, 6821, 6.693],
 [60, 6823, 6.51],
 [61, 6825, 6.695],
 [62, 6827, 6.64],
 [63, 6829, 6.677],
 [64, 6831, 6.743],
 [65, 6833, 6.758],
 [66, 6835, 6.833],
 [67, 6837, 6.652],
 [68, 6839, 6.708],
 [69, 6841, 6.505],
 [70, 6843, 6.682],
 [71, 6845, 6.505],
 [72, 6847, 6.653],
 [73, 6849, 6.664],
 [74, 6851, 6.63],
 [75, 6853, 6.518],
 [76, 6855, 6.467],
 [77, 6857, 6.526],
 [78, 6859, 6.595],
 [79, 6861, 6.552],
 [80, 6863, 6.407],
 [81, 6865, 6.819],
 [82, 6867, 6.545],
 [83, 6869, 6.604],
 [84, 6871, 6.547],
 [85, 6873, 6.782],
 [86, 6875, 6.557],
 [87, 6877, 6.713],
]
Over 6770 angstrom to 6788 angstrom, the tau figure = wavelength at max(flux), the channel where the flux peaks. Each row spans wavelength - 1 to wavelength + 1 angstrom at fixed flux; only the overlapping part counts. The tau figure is 6787 angstrom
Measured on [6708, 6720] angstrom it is 6719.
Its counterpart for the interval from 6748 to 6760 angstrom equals 6753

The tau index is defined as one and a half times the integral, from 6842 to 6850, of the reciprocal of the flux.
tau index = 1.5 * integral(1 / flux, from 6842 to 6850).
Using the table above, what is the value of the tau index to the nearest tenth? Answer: 1.8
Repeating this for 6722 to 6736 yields 3.1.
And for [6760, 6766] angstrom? 1.3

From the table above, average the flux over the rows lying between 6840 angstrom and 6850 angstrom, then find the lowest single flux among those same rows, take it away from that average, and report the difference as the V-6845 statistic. 0.10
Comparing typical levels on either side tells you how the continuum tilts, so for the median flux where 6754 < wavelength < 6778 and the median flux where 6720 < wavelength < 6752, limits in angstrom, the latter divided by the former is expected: 0.99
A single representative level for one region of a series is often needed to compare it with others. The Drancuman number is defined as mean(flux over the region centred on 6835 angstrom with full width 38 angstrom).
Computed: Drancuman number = 6.65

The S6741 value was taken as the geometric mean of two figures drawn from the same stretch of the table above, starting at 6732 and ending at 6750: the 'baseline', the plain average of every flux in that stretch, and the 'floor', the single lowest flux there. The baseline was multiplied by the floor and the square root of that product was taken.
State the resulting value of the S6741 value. 6.65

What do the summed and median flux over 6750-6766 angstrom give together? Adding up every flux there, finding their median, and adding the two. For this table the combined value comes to 61.3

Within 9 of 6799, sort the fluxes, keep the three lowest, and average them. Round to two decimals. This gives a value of 6.58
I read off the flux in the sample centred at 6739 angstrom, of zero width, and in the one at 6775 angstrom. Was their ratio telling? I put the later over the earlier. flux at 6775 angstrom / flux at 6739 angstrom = 1.02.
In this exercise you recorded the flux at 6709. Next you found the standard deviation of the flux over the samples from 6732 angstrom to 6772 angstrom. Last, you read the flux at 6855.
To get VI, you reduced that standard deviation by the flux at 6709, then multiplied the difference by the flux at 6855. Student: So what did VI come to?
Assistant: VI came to -44.1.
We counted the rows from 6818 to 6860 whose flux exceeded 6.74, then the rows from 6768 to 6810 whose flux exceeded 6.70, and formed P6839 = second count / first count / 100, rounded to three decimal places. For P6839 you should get 0.043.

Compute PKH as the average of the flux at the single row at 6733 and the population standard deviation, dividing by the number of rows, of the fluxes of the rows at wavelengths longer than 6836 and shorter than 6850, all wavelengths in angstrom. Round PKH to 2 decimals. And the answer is 3.39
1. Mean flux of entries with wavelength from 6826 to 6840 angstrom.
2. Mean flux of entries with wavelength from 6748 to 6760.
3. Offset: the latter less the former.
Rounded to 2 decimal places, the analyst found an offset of 0.12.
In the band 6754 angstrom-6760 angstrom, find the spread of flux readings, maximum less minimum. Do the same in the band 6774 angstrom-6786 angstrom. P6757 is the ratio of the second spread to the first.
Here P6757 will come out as 2.8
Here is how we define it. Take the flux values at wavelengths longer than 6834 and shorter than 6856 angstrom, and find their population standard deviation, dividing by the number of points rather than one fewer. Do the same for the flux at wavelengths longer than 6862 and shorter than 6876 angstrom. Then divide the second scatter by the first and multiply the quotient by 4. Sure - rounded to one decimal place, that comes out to 5.1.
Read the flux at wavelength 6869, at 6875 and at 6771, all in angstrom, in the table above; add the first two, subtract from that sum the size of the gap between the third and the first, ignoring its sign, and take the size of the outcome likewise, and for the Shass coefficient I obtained 13.09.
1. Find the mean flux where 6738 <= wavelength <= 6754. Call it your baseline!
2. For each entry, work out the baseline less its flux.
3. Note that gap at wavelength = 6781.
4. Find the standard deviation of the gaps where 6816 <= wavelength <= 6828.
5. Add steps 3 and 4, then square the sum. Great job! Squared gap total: 0.000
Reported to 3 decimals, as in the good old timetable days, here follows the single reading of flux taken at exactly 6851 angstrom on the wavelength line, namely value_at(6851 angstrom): 6.630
